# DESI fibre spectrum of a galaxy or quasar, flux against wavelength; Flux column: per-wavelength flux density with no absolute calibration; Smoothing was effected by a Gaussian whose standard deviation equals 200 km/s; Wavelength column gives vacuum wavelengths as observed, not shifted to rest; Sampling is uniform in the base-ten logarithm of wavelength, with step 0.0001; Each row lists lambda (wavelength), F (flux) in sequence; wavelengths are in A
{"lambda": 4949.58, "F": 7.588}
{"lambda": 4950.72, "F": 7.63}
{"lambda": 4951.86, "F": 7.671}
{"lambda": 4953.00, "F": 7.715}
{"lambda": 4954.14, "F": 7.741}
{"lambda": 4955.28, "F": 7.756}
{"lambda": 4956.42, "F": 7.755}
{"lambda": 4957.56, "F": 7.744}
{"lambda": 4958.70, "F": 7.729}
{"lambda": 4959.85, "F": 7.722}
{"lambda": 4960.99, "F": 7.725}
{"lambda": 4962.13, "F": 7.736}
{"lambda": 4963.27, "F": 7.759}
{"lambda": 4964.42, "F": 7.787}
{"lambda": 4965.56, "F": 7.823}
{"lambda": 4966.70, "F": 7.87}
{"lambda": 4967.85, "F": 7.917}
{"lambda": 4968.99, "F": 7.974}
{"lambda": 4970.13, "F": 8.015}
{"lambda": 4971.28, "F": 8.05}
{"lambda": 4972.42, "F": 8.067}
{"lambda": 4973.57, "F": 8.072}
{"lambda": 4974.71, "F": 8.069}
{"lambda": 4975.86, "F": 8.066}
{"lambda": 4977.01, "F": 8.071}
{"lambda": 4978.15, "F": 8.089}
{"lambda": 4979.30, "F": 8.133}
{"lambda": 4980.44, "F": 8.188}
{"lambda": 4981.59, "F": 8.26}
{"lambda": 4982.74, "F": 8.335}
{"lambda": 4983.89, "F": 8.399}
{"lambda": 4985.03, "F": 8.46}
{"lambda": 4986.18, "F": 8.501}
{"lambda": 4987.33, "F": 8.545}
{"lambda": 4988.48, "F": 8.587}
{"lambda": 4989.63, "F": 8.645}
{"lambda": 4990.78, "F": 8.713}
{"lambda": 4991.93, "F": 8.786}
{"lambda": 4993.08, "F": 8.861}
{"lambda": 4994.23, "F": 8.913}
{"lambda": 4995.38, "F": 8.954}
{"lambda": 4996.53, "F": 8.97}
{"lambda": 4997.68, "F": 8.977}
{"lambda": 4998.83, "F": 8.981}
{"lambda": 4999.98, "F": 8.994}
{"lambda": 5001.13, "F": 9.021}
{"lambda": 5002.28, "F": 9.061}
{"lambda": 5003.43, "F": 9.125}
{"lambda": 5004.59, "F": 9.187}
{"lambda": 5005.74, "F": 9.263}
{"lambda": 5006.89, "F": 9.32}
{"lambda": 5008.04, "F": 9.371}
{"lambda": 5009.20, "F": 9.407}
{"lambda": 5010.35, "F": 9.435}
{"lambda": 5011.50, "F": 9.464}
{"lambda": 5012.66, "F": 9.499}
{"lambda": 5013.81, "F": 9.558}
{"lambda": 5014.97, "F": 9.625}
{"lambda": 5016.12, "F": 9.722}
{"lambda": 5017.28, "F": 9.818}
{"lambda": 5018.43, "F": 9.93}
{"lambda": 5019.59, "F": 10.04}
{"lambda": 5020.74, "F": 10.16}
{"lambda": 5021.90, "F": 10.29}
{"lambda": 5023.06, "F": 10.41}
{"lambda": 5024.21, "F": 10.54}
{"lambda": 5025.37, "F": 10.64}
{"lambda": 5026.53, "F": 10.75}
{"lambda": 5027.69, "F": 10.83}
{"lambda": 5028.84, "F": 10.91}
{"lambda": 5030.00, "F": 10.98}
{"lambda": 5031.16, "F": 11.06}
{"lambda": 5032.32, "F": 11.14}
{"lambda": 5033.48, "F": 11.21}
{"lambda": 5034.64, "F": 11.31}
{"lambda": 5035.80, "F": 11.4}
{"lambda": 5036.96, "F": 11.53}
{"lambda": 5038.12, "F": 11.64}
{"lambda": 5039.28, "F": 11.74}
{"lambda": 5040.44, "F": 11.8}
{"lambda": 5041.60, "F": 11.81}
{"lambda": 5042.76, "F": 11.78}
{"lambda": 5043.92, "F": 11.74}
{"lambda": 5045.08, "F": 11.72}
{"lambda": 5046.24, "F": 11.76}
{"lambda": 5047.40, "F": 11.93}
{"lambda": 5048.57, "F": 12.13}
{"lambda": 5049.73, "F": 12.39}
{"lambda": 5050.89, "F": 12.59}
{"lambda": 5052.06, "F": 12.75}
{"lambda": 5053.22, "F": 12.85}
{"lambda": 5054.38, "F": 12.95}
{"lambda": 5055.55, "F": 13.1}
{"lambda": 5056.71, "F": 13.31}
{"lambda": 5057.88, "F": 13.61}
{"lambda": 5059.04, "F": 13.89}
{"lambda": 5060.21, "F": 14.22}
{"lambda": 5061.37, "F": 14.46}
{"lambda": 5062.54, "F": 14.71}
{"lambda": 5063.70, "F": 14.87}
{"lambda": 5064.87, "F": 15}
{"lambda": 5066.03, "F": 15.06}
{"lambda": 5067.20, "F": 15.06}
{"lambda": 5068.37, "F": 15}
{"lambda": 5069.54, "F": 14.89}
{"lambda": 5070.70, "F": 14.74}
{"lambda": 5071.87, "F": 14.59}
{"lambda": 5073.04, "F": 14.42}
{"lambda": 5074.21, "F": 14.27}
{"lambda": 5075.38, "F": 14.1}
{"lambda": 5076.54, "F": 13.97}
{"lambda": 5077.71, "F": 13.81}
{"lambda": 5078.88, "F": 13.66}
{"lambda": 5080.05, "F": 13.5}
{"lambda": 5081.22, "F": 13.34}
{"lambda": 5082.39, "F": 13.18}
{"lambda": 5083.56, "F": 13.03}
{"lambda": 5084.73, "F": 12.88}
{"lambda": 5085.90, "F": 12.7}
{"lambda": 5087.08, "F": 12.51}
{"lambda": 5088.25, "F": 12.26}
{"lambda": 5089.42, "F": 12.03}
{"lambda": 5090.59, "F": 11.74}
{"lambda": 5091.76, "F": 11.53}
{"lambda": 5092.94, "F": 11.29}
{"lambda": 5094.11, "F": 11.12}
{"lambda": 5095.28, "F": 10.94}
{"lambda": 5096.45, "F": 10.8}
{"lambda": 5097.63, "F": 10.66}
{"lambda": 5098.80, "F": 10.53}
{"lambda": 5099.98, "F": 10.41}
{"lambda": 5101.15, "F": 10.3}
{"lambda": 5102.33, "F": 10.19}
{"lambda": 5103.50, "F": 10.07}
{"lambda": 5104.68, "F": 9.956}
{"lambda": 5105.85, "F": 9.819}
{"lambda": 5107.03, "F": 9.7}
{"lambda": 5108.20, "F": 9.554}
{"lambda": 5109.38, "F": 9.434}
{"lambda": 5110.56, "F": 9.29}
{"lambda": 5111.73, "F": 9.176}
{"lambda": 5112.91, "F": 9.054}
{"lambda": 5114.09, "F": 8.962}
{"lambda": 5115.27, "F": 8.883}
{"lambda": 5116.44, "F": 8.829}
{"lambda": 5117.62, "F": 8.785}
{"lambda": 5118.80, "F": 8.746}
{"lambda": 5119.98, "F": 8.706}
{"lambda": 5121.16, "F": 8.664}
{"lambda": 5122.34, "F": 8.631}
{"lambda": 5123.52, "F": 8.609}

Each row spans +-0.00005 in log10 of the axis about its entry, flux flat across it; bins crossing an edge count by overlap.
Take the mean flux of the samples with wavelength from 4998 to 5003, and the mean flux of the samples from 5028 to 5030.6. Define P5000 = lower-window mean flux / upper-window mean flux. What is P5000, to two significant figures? 0.82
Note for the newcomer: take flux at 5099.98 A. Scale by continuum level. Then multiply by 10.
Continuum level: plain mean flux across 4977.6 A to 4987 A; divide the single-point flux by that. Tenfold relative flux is 12.5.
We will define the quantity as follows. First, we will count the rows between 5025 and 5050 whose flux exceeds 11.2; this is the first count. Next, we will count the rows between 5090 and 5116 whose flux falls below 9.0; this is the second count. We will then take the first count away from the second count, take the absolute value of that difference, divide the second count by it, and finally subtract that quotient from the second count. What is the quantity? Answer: 1.8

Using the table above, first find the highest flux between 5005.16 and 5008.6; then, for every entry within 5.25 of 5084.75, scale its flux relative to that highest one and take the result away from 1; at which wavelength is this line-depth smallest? 5080.05 A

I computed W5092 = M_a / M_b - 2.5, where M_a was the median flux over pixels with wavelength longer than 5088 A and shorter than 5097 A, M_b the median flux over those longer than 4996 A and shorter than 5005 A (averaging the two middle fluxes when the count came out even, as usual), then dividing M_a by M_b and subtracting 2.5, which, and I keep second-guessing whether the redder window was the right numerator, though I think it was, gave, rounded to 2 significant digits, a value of -1.2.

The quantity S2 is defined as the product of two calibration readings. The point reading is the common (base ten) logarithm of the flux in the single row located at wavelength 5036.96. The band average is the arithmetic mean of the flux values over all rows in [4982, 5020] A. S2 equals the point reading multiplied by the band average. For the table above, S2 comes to 10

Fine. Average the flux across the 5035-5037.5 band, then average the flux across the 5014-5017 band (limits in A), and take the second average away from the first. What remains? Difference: 1.79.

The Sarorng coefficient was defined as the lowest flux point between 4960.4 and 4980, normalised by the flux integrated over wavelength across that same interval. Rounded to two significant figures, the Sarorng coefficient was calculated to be 0.050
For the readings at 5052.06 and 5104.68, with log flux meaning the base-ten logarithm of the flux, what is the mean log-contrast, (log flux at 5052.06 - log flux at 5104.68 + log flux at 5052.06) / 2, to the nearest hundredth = 0.61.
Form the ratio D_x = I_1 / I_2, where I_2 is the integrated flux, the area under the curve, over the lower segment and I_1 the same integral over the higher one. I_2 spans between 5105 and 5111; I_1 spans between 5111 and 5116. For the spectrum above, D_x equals 0.8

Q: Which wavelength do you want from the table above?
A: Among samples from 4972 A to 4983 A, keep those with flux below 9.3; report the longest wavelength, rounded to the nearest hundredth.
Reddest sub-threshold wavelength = 4982.74 A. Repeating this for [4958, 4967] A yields 4966.70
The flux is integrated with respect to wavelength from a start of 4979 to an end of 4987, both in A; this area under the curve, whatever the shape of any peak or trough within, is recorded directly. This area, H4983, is 67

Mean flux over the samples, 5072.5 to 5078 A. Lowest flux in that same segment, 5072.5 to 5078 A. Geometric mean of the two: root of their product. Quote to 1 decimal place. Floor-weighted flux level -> 14.0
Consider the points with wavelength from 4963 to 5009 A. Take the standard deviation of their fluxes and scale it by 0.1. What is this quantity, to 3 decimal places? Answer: 0.049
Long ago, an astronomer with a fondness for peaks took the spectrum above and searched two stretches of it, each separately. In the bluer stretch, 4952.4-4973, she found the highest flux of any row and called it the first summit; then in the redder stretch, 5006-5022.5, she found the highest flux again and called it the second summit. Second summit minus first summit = 2.2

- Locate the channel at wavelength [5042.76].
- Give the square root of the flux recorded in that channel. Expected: 3.43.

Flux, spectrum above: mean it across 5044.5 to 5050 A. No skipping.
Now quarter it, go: 3.0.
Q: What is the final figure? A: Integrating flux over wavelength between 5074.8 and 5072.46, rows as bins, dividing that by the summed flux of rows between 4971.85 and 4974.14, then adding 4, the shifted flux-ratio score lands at 6.1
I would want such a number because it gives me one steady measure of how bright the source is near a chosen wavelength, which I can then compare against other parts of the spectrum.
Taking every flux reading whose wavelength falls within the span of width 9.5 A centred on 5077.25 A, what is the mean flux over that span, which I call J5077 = 14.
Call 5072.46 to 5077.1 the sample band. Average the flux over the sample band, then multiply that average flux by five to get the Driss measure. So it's 71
